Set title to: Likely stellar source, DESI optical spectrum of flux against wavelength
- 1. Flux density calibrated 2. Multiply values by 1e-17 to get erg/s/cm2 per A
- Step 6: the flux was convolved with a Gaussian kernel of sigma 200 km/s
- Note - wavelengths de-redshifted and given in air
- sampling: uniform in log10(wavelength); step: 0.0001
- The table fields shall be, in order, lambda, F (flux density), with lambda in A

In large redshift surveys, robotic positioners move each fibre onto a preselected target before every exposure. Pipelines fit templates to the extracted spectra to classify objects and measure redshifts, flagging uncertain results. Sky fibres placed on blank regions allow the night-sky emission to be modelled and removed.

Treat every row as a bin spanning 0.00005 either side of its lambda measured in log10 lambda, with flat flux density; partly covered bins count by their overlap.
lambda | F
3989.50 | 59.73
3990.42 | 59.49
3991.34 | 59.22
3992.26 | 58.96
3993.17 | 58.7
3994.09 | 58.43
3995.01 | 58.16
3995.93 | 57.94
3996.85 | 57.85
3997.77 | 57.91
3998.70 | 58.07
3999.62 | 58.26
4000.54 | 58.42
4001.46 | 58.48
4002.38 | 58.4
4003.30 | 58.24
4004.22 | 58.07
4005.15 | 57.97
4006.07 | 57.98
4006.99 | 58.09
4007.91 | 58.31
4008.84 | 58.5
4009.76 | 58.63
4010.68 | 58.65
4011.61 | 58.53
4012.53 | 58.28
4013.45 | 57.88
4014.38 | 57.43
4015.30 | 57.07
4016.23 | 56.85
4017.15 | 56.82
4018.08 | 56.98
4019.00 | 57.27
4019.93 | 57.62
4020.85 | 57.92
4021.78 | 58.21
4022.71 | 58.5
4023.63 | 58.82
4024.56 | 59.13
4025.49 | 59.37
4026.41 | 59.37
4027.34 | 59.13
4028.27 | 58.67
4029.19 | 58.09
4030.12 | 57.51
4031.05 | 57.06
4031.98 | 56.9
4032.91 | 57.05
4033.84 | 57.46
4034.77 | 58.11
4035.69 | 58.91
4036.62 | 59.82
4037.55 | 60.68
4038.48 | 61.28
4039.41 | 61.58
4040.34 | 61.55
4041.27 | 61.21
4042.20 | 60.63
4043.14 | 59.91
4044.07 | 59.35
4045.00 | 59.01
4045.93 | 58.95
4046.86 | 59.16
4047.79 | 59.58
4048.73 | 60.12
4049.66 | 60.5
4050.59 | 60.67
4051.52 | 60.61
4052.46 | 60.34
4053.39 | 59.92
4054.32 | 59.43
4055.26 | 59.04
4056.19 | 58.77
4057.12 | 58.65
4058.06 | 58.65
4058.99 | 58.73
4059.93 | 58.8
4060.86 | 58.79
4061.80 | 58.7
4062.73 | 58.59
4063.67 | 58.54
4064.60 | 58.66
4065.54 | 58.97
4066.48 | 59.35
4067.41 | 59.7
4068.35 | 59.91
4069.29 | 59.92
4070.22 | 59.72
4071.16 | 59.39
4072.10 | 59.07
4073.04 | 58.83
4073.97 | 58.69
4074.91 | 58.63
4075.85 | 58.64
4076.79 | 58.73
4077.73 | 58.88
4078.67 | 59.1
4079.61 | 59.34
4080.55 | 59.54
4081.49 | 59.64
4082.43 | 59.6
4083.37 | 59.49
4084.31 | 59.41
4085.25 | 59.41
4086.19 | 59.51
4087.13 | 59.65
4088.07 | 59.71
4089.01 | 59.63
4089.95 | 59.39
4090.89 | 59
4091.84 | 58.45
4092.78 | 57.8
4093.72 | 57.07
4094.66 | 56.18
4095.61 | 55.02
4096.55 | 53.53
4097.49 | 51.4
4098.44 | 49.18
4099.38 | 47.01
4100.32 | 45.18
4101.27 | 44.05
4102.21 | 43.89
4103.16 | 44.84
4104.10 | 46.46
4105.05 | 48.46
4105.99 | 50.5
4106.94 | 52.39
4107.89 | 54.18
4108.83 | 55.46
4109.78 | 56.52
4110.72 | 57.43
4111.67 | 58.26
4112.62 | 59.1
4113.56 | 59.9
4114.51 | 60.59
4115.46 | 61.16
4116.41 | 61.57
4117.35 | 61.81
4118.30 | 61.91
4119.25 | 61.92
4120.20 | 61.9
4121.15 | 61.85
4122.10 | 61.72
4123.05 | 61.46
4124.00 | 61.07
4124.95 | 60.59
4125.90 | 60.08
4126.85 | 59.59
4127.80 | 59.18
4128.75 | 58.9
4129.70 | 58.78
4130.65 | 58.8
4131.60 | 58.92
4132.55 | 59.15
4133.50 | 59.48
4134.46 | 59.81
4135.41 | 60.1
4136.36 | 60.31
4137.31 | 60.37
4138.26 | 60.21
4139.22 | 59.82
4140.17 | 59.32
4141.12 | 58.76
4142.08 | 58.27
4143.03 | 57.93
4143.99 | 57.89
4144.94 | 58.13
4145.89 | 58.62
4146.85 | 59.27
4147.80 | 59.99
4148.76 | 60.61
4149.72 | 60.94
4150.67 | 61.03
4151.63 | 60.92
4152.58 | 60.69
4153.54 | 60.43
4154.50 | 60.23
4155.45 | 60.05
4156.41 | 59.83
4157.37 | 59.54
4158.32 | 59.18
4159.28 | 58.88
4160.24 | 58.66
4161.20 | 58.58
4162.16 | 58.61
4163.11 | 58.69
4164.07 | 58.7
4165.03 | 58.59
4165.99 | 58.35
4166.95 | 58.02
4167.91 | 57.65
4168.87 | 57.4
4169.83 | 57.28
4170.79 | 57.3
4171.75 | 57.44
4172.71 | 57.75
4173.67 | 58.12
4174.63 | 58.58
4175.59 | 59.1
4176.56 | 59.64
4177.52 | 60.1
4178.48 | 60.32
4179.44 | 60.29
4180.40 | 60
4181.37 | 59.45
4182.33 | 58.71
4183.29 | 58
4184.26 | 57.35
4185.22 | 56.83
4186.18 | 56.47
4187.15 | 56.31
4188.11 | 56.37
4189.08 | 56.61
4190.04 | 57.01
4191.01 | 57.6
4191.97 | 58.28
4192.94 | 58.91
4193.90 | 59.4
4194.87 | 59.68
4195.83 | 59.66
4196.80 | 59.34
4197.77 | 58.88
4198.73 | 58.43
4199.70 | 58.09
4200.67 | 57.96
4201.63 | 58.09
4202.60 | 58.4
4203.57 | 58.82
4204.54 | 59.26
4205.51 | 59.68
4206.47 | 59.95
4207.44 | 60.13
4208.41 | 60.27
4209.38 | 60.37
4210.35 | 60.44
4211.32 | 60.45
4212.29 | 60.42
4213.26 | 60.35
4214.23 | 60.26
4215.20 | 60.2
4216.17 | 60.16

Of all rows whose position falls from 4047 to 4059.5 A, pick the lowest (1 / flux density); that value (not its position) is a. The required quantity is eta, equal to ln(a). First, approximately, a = 0.0165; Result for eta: -4.11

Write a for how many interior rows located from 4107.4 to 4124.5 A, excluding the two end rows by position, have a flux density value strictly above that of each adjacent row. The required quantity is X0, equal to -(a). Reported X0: -1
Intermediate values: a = 1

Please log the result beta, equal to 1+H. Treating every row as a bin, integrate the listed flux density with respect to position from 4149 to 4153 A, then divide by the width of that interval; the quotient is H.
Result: 61.9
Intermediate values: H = 60.9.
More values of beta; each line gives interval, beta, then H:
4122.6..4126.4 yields 61.8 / 60.8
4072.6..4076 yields 59.8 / 58.8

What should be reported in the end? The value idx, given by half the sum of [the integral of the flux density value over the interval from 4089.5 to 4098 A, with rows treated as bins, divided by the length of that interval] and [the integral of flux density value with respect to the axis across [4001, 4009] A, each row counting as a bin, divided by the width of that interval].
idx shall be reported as 57.3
